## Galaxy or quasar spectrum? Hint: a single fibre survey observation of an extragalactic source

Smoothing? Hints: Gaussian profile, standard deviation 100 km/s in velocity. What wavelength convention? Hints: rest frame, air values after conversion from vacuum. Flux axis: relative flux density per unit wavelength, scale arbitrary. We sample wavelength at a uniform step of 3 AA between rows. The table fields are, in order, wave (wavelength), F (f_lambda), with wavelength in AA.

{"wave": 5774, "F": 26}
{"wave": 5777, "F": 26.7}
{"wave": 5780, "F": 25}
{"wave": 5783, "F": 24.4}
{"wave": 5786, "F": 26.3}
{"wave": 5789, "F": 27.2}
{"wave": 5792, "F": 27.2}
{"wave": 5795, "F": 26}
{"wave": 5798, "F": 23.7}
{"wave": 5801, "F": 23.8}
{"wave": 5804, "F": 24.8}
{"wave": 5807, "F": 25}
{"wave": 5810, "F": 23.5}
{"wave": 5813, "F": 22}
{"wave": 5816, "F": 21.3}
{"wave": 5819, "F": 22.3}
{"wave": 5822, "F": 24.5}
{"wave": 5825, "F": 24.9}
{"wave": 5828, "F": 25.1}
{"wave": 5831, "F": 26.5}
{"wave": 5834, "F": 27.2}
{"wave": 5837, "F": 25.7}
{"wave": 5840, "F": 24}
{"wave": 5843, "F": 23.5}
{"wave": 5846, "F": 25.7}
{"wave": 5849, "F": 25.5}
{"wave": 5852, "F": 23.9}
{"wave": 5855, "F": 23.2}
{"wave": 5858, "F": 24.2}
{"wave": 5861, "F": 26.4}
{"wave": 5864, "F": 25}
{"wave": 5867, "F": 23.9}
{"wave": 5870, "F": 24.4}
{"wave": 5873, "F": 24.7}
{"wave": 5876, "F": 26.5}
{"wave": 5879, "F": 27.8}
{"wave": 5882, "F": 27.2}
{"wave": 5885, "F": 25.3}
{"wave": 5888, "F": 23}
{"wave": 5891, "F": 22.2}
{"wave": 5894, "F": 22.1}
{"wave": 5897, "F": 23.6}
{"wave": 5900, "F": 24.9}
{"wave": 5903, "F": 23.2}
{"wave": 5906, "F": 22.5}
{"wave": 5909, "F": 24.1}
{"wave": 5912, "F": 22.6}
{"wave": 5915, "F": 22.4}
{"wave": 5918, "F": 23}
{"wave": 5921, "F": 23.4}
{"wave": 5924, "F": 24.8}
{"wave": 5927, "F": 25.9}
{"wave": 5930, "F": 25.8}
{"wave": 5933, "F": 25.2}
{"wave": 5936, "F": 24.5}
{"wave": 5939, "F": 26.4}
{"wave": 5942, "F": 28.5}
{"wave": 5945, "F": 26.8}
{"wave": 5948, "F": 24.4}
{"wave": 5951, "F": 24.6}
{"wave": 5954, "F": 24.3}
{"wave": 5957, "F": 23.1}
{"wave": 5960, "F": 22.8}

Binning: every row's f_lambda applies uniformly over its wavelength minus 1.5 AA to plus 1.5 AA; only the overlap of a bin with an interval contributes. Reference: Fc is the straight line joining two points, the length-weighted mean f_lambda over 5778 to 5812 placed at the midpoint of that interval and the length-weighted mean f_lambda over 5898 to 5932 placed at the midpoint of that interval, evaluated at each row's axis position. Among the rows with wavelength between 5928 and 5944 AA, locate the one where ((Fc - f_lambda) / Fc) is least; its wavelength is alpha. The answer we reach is 5942 AA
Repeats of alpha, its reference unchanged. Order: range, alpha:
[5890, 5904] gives 5900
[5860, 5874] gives 5861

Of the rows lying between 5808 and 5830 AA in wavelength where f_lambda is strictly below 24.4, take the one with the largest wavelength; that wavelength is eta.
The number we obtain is 5819 AA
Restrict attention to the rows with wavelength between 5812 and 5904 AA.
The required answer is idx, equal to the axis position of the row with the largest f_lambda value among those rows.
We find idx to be 5879 AA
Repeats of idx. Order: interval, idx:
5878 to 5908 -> 5879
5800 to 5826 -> 5807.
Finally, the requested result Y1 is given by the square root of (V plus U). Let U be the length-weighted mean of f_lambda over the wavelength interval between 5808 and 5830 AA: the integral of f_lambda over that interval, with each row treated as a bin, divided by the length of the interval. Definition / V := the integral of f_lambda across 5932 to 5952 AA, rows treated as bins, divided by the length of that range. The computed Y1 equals 7.02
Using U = 23.5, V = 25.8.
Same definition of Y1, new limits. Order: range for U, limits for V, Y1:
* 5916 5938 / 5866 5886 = 7.10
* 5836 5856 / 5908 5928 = 6.94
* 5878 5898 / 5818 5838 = 7.04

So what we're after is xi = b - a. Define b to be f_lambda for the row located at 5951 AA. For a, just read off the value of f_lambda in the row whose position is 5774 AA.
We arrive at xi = -1.4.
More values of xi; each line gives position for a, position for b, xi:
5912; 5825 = 2.3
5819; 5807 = 2.7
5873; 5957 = -1.6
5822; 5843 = -1.0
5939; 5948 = -2.0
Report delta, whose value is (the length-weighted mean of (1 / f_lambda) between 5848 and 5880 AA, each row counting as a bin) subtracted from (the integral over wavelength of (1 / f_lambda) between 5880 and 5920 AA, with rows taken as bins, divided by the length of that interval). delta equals 0.0024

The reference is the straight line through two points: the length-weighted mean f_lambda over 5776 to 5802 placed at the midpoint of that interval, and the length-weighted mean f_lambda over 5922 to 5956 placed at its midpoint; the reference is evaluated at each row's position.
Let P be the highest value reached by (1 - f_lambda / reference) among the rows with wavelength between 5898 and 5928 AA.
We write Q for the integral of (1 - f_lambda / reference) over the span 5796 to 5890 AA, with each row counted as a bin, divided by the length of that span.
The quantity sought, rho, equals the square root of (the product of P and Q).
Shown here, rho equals 0.066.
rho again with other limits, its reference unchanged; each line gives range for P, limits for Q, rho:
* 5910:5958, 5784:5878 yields 0.061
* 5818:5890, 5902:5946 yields 0.068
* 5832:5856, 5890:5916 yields 0.094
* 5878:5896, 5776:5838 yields 0.061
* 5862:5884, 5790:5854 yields 0.050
